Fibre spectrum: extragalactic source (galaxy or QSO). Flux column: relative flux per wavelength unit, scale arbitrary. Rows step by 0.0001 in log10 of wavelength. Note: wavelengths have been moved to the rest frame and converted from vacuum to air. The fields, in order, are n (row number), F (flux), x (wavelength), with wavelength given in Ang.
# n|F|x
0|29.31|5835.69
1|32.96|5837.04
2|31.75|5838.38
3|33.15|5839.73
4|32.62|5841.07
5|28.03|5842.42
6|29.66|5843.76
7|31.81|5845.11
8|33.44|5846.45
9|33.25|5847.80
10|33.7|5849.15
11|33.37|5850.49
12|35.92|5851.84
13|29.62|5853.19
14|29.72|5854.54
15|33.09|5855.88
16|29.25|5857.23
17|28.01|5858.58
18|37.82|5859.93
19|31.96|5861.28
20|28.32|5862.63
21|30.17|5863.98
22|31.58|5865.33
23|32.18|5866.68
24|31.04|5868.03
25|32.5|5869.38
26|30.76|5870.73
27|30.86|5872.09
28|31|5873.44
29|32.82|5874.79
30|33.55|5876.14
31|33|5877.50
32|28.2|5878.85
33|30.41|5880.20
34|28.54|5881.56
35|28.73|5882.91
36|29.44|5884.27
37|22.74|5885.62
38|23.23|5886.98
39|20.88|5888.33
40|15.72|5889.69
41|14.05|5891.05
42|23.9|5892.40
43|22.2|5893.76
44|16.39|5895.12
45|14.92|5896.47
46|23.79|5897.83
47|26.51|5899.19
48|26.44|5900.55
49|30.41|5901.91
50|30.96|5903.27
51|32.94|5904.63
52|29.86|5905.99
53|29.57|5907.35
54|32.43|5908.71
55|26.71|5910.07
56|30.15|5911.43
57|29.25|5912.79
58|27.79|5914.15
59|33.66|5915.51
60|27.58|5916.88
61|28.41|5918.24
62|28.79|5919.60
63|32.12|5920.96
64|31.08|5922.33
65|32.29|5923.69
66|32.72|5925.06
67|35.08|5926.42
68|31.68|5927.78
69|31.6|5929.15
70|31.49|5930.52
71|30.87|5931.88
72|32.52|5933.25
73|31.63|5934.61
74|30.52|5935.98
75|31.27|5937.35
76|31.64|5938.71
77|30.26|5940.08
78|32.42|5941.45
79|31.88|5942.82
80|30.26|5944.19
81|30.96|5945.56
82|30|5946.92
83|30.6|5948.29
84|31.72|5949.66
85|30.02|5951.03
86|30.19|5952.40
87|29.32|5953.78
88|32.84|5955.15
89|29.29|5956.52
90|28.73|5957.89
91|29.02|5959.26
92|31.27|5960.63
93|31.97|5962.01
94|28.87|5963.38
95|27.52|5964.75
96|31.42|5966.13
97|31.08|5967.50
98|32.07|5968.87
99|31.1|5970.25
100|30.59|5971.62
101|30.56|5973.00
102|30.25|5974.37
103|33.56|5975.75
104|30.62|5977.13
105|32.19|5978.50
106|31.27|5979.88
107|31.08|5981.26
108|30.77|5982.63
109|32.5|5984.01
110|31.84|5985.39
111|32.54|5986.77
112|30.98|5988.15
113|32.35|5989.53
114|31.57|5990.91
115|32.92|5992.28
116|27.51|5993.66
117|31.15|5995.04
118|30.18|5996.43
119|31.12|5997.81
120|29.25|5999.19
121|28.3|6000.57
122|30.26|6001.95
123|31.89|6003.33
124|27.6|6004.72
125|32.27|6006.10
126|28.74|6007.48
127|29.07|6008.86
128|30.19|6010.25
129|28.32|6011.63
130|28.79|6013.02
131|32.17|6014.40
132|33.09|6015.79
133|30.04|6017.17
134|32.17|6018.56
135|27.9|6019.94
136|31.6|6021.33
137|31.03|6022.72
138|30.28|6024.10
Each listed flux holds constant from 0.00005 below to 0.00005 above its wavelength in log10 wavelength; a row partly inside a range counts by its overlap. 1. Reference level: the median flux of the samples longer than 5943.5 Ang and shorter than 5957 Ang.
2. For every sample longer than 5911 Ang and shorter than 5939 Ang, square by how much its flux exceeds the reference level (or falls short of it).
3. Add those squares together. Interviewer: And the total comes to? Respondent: 86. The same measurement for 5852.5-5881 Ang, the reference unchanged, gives 121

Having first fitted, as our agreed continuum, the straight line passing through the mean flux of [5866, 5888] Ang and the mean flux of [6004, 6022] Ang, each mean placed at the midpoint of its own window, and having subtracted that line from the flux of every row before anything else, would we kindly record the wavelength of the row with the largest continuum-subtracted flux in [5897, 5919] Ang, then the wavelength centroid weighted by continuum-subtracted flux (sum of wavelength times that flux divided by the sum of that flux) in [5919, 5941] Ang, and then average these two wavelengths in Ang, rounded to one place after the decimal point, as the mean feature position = 5922.4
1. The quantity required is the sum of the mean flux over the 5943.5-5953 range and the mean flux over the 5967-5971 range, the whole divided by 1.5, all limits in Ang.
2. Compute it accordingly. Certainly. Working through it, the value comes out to 41.3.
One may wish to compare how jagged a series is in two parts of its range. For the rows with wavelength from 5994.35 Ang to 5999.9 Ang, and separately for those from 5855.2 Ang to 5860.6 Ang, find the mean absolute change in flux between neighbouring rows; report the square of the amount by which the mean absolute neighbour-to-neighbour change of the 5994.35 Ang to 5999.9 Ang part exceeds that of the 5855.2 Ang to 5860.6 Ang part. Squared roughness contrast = 13.7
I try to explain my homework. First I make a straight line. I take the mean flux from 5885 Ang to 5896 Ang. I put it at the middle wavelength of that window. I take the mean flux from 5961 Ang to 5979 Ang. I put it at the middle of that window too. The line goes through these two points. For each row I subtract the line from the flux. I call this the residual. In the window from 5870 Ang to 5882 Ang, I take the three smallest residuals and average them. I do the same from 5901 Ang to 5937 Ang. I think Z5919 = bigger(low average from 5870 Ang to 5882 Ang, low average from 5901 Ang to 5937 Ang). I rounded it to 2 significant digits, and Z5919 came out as 11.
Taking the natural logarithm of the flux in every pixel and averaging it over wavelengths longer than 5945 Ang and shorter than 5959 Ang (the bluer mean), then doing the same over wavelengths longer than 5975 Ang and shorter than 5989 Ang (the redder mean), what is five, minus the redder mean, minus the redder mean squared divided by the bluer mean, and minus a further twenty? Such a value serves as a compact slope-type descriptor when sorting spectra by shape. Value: -22.0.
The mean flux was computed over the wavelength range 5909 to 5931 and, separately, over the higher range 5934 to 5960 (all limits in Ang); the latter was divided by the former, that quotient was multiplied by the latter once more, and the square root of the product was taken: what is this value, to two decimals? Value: 5.54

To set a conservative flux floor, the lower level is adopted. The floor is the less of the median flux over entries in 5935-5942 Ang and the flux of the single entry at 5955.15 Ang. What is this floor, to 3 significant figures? 31.3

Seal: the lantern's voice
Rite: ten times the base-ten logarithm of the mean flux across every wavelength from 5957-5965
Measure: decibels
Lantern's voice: 14.7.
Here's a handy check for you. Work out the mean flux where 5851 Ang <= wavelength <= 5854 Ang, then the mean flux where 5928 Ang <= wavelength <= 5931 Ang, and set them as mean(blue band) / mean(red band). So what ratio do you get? 1.04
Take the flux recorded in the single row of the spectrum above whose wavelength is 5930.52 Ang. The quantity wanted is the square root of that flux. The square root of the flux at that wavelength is 5.61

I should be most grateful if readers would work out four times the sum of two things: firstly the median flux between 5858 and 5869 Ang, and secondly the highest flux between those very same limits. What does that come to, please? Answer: 277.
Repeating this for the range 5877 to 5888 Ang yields 247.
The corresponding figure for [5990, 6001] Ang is 254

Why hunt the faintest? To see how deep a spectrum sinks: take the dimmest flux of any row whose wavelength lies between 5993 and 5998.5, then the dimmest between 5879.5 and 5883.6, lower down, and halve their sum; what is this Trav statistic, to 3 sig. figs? 28.0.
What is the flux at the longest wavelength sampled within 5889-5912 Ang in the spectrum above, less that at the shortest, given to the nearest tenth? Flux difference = 14.4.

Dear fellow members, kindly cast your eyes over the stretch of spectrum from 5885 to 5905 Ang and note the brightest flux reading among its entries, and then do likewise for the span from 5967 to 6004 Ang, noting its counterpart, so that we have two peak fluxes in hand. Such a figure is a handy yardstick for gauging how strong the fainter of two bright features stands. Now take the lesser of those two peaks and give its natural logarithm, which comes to 3.495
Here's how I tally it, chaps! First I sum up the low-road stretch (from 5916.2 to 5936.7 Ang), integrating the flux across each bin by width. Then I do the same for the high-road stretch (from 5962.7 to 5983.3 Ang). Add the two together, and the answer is 1276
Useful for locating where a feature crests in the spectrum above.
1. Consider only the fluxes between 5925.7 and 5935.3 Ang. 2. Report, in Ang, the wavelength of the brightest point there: 5926.42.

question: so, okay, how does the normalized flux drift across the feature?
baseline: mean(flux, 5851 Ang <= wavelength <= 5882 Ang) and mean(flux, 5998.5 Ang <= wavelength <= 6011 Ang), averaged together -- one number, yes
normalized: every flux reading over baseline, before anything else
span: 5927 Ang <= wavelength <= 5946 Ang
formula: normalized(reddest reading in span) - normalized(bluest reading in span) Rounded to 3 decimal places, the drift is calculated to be -0.024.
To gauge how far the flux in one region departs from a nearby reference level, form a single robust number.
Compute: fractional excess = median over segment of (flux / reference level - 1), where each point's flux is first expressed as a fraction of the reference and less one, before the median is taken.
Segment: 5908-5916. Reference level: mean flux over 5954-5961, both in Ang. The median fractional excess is -0.02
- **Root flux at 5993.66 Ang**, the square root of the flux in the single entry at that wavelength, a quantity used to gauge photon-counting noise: 5.2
